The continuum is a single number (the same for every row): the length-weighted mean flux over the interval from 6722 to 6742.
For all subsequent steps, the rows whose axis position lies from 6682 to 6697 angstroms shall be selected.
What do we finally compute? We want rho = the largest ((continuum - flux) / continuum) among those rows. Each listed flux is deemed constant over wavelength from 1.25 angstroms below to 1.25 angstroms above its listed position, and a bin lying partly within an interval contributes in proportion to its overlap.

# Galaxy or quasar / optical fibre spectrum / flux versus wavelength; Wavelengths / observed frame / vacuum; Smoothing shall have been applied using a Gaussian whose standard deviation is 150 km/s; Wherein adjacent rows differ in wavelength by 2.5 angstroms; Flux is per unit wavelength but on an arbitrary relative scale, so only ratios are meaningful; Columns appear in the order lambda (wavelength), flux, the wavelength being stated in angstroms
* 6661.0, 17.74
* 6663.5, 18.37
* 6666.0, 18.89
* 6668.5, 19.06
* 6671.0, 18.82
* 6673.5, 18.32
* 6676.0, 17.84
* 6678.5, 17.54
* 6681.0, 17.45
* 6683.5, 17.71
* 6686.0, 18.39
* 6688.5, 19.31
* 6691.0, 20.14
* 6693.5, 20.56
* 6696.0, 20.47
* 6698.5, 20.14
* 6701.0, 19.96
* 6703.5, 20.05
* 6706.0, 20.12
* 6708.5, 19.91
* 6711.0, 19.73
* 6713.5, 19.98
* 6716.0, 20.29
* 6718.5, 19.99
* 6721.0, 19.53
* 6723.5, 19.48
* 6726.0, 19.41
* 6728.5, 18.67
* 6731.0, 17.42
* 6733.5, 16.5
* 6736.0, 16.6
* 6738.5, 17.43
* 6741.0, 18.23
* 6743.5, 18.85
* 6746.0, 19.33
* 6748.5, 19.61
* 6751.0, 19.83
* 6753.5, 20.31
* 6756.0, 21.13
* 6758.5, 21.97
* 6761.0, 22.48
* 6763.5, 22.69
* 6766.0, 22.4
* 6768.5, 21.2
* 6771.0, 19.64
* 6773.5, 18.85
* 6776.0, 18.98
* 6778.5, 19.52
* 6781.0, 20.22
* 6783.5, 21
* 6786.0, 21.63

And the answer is 0.02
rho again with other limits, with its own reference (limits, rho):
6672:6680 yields 0.02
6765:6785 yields -0.05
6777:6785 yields -0.09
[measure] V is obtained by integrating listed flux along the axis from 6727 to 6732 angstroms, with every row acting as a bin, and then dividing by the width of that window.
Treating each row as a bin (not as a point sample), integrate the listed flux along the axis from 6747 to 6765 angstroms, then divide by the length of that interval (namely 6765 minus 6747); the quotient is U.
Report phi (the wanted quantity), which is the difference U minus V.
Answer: 3.0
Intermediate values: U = 21.1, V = 18.1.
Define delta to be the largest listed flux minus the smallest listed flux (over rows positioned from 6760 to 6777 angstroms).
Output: 3.8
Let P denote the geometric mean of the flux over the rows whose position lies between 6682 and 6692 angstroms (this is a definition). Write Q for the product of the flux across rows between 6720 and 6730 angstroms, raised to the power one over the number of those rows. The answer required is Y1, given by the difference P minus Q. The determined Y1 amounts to -0.4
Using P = 18.9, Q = 19.3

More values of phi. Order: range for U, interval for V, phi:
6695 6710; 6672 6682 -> 2.3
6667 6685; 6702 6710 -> -1.9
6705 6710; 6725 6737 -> 2.3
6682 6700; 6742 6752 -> 0.1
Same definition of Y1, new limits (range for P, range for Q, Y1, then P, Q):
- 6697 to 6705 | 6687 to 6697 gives -0.1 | 20.0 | 20.1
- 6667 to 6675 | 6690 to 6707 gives -1.5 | 18.7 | 20.2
